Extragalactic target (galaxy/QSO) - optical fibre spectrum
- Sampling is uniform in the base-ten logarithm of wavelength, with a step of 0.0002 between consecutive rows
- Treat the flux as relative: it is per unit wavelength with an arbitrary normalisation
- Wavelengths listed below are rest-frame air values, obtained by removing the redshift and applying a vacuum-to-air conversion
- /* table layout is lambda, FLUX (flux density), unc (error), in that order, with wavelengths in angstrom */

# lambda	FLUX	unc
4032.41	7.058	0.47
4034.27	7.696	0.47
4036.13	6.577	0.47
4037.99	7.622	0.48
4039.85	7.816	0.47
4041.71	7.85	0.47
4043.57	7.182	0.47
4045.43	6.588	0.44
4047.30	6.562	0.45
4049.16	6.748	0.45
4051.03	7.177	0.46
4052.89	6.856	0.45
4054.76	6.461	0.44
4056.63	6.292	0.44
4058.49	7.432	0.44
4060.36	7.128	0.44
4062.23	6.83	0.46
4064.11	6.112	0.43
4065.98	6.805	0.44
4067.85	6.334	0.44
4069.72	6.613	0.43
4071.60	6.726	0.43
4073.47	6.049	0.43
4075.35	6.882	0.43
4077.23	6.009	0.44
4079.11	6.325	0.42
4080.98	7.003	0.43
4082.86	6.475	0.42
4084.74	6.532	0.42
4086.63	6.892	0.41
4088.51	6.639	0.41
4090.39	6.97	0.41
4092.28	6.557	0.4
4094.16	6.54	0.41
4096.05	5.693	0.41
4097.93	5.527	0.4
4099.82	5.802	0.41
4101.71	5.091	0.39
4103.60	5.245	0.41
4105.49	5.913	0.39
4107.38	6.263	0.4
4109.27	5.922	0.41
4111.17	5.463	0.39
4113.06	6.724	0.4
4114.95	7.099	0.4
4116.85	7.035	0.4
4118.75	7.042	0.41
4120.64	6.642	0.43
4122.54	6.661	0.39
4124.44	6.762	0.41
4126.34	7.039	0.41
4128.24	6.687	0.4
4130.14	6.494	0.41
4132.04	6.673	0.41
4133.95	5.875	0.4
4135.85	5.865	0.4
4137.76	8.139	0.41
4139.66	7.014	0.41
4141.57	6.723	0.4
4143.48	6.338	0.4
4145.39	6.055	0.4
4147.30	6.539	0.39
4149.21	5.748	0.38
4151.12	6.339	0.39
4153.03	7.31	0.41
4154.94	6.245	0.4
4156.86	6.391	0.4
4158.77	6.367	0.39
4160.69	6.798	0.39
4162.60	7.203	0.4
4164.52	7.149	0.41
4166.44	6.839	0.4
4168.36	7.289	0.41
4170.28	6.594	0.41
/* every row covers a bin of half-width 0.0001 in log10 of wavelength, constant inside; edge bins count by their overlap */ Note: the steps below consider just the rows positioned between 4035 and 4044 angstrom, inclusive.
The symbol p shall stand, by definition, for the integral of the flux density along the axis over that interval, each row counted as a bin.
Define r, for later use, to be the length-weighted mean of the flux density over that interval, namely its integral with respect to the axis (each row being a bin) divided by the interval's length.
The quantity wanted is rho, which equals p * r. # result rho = 497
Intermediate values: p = 66.9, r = 7.43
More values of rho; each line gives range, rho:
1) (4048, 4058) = 454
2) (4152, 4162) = 442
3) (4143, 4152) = 345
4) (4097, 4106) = 272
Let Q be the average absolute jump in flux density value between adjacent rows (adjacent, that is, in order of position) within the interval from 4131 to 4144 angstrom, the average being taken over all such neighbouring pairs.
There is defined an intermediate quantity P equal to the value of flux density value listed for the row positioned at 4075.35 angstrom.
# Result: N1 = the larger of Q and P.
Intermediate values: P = 6.882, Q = 0.814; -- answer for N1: 6.9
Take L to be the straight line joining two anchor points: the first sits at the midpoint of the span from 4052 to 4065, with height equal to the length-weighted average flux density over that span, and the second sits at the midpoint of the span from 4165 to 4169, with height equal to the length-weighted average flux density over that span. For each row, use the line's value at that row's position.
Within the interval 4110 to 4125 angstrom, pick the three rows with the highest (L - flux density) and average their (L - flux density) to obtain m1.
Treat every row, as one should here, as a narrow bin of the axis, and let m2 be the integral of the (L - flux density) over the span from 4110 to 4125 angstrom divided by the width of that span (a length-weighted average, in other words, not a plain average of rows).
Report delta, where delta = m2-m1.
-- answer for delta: -0.41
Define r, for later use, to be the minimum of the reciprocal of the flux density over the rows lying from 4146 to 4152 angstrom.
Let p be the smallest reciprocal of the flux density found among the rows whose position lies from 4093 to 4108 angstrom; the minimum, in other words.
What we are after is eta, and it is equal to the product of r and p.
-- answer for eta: 0.0234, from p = 0.153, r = 0.153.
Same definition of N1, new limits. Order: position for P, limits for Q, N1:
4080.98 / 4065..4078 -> 7.0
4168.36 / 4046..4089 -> 7.3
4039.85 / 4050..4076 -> 7.8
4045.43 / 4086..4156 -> 6.6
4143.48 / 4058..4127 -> 6.3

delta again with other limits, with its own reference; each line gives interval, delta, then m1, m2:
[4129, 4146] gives -0.66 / 1.0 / 0.38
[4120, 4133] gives -0.11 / 0.3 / 0.22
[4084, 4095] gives -0.15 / 0.3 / 0.13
